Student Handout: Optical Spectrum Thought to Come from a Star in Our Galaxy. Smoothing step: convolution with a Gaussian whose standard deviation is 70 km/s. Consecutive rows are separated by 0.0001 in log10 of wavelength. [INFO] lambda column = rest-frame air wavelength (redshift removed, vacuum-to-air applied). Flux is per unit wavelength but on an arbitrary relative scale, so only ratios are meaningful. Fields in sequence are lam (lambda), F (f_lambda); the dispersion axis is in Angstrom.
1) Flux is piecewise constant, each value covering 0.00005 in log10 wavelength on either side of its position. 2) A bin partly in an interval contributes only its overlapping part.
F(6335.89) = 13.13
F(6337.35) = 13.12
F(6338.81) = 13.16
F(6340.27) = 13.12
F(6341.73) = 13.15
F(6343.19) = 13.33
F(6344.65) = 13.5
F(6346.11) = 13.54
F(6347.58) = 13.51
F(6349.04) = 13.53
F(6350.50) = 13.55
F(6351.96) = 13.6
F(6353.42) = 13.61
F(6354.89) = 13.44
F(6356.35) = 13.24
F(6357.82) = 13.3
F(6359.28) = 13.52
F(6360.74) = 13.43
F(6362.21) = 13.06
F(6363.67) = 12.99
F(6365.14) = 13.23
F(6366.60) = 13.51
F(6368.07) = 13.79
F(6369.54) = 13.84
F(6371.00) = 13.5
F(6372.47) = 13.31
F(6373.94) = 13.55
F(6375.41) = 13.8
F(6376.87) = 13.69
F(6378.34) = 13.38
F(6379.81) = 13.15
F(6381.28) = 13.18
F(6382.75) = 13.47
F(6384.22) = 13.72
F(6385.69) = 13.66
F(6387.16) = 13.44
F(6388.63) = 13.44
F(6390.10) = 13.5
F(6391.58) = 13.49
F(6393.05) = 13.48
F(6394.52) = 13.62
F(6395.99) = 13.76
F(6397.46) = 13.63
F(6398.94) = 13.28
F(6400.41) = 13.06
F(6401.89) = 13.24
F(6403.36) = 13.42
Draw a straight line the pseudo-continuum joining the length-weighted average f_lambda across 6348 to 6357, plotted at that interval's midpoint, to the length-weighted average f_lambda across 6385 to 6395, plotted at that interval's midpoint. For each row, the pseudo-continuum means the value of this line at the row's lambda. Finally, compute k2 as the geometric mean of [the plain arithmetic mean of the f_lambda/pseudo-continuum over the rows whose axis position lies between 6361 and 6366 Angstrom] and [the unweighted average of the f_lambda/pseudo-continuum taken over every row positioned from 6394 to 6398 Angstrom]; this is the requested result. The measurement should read 0.990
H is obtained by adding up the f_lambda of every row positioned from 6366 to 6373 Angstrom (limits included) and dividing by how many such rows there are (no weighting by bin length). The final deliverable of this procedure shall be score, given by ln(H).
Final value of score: 2.609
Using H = 13.6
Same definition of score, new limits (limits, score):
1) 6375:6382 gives 2.598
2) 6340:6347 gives 2.590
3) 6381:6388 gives 2.602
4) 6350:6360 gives 2.600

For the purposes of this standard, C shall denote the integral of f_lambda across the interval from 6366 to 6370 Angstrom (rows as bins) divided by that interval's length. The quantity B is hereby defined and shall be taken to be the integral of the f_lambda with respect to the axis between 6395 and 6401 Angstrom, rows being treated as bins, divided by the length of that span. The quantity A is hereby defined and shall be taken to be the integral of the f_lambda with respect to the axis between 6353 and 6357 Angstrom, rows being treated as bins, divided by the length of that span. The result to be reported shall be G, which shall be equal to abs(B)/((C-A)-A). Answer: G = -1.02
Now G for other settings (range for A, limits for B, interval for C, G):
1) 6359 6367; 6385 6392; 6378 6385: -1.02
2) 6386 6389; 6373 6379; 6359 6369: -1.00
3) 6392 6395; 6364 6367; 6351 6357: -0.98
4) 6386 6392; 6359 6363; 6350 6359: -0.99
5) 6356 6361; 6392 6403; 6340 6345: -1.00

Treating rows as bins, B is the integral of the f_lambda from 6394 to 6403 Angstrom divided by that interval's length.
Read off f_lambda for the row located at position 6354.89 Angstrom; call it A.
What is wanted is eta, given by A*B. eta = 180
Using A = 13.44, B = 13.43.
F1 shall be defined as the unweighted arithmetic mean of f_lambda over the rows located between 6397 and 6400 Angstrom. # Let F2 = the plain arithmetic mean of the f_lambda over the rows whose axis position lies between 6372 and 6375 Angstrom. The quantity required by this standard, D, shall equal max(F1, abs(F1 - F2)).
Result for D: 13.5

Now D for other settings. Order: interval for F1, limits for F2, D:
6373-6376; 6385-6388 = 13.7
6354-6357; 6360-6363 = 13.3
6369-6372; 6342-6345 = 13.7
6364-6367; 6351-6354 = 13.4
